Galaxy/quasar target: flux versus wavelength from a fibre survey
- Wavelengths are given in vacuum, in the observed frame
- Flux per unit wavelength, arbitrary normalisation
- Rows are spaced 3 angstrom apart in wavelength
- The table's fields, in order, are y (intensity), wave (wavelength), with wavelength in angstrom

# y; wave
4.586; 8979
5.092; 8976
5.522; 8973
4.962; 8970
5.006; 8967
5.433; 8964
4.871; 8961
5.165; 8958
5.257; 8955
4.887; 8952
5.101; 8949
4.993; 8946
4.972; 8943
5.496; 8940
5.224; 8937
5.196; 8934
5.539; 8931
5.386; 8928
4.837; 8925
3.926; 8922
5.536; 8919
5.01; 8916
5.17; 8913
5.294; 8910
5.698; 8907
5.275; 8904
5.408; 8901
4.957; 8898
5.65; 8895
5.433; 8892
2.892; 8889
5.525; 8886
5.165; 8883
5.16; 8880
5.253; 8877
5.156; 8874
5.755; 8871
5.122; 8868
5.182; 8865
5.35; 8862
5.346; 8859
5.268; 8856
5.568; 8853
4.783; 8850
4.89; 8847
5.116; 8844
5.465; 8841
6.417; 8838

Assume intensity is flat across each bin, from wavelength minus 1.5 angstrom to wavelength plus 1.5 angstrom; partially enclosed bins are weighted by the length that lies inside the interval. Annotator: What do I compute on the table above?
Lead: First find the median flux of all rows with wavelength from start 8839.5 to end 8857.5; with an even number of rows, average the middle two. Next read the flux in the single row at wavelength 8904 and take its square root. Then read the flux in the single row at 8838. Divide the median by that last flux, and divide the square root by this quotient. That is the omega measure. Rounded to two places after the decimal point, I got 2.84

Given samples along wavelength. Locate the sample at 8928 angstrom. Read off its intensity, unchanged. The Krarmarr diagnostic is 5.386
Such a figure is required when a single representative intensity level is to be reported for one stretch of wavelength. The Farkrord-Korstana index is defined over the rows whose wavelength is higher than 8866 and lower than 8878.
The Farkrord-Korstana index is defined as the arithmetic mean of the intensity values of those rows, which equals 5.32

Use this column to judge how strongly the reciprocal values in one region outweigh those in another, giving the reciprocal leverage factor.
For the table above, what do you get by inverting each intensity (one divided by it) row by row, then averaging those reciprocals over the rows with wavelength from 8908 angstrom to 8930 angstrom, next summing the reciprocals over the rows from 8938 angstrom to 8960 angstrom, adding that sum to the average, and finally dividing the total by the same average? 7.8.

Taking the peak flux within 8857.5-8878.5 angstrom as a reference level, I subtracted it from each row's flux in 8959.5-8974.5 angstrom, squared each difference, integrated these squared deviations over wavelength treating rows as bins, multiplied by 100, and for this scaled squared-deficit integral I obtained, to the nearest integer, 639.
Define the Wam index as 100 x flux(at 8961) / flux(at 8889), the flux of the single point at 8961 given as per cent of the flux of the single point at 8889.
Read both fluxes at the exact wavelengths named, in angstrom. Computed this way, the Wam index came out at 168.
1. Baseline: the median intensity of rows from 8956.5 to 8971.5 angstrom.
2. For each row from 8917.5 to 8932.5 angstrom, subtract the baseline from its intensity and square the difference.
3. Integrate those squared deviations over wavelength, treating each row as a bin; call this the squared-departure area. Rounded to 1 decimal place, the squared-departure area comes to 5.7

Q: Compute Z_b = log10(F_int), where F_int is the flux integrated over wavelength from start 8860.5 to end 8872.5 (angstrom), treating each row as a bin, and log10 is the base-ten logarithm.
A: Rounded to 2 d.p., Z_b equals 1.81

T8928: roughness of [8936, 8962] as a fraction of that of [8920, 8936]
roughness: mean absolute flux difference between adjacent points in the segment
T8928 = 0.5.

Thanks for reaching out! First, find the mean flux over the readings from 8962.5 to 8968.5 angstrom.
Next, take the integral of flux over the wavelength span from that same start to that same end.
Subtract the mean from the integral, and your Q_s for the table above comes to 26.1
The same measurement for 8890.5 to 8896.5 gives 27.7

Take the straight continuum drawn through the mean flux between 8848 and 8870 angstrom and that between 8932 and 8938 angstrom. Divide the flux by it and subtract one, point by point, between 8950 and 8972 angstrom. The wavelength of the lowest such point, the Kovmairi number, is 8961 angstrom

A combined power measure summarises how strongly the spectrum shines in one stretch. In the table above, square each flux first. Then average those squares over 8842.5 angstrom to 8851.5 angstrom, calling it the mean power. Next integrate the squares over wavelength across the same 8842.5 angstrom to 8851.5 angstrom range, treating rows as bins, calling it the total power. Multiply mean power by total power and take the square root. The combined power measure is 73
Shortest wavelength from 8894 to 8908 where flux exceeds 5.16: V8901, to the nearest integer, 8895 angstrom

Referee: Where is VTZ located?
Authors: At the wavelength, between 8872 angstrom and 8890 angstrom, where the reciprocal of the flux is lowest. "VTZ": 8886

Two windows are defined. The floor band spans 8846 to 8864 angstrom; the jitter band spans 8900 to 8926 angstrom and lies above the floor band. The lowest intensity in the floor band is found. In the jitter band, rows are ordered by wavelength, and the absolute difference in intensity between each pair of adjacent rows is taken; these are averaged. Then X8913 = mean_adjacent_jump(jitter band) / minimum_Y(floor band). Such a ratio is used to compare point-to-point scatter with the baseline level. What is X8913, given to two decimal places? 0.11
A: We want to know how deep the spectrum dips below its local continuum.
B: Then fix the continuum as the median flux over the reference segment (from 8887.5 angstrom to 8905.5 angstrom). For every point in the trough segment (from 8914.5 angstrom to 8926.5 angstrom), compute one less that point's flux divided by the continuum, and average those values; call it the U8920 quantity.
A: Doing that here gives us 0.10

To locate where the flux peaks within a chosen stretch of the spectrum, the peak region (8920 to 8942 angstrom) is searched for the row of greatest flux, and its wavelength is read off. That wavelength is 8931 angstrom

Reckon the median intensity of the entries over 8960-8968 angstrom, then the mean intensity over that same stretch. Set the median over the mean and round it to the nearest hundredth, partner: 0.98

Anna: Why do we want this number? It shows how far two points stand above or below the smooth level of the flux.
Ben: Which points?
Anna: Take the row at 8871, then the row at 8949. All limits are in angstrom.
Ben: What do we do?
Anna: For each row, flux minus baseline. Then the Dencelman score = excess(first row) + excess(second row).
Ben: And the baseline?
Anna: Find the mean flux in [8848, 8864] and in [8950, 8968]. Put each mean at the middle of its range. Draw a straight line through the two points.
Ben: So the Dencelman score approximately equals 0.5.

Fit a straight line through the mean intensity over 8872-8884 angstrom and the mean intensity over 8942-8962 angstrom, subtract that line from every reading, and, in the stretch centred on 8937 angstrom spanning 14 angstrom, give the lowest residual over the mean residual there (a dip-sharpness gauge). -0.4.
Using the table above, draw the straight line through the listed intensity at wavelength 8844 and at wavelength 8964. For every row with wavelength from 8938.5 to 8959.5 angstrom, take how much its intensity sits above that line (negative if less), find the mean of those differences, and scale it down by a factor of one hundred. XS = -0.0027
